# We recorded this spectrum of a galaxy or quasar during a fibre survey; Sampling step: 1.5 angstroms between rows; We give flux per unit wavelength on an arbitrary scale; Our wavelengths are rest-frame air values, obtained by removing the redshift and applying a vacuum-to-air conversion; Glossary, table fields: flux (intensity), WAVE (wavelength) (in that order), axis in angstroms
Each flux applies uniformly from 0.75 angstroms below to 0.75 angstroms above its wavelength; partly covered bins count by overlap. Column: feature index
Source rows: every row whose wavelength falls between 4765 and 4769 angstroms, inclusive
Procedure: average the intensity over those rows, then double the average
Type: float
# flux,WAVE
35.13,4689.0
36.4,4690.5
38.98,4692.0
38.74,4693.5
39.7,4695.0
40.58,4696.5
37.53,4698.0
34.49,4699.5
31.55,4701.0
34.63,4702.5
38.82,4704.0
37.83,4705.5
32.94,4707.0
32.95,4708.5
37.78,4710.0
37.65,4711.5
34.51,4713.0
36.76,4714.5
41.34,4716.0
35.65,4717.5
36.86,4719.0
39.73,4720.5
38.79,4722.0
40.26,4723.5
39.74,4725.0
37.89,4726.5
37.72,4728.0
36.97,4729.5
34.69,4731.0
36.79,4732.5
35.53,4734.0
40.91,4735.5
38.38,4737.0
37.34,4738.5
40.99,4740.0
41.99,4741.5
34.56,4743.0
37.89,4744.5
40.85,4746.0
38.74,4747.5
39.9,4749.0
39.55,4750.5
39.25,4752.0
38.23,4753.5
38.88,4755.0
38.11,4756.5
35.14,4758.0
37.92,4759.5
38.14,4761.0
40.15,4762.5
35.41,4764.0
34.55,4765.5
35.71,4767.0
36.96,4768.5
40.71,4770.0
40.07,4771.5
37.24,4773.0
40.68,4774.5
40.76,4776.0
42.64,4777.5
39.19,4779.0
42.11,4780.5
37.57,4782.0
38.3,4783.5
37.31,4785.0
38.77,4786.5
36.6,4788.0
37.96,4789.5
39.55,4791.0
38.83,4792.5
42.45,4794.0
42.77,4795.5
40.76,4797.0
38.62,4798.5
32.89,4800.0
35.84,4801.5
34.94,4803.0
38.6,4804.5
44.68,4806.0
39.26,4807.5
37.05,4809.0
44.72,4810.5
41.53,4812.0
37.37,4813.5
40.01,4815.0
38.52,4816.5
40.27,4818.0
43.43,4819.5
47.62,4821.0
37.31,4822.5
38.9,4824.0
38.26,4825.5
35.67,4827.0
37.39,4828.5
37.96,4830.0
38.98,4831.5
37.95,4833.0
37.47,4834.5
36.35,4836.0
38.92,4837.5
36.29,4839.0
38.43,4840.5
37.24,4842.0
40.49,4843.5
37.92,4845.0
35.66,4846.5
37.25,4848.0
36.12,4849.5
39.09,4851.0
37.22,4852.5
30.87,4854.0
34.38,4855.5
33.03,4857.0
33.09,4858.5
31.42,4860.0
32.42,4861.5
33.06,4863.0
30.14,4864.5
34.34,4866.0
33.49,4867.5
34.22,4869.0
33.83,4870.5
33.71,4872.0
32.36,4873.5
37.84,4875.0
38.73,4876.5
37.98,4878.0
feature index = 71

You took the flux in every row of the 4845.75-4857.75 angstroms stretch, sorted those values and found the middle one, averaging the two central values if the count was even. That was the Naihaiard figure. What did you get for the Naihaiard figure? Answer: 35.9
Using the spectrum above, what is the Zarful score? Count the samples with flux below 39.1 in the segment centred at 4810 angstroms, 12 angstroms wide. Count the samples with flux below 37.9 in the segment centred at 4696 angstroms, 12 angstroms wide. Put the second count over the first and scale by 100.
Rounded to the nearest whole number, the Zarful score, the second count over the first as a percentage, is 133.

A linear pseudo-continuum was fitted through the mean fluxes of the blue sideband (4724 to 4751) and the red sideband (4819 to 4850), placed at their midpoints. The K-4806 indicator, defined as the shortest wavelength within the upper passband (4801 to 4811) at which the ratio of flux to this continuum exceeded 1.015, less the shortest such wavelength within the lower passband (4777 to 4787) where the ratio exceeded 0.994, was 28.5 angstroms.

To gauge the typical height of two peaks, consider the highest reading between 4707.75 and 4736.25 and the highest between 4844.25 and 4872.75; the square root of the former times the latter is 40.2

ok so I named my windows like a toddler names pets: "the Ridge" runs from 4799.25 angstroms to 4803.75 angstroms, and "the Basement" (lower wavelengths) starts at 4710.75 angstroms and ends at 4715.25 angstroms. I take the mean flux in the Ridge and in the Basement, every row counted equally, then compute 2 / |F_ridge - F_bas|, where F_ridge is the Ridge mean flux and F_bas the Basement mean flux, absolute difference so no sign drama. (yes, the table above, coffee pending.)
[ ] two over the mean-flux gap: 1.14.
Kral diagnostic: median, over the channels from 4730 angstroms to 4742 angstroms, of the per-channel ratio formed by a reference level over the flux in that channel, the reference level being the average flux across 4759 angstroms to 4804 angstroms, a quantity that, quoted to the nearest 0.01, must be 1.02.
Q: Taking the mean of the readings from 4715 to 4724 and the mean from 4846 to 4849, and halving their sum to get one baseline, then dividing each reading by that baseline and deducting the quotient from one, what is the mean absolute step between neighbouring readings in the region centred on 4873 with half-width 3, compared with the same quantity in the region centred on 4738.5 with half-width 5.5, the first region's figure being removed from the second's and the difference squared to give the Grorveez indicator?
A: 0.0010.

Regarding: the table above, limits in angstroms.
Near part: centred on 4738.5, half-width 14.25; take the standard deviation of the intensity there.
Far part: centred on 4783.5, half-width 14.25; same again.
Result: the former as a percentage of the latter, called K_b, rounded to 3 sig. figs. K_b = 109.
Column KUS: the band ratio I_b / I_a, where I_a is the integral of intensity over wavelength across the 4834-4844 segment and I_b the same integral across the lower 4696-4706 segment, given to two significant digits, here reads 0.96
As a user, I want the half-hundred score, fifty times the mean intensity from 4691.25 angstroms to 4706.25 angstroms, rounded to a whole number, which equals 1864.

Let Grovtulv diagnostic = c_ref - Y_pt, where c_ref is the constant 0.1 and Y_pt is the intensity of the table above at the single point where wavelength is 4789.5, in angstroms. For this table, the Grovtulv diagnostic -37.9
